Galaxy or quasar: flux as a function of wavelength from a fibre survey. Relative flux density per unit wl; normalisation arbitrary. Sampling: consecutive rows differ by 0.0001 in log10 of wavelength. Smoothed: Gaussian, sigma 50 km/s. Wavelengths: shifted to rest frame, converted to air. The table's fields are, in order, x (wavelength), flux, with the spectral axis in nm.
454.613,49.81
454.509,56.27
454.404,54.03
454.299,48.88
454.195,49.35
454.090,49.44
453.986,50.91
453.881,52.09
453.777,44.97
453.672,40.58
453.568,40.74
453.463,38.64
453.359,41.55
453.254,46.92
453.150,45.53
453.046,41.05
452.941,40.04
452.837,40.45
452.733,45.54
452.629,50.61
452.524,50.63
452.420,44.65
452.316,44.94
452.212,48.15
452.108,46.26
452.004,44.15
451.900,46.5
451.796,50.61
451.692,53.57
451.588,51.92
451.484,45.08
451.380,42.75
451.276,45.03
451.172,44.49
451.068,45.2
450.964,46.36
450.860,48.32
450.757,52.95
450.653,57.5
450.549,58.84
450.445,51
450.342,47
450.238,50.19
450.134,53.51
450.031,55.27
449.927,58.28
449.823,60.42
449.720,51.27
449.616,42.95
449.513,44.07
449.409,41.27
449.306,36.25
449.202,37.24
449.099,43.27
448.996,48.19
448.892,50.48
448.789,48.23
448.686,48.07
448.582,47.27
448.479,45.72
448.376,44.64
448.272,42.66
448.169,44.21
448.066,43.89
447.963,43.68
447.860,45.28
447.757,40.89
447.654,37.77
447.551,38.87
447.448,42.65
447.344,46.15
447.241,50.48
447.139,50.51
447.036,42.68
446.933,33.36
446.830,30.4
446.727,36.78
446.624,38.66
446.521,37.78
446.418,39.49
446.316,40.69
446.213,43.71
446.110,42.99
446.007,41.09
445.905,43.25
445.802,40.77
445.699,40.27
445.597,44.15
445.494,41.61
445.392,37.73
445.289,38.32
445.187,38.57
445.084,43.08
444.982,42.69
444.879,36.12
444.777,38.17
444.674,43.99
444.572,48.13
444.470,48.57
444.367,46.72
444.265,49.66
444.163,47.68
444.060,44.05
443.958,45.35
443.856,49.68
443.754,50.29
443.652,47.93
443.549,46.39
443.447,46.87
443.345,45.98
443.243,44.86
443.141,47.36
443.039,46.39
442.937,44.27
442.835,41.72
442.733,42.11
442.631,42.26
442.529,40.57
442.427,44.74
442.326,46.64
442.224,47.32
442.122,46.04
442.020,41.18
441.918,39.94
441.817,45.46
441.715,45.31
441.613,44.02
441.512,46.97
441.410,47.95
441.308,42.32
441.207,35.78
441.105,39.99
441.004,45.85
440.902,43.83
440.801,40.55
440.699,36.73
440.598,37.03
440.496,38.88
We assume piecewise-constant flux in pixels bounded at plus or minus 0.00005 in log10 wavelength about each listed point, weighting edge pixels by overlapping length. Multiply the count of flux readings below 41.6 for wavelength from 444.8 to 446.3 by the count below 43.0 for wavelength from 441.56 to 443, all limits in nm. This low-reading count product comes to 42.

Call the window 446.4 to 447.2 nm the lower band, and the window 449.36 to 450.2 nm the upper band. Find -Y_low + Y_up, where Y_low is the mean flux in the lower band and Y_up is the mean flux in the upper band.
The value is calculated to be 12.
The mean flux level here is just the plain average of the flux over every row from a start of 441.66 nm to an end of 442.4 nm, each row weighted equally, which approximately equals 44.6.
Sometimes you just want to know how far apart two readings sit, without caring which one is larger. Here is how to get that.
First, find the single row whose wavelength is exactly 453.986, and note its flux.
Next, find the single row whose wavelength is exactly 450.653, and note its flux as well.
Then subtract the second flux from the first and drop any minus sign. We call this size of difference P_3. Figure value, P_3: 7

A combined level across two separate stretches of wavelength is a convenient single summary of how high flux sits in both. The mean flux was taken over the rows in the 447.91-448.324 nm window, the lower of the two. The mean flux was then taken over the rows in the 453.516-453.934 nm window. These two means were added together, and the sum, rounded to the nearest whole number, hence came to 88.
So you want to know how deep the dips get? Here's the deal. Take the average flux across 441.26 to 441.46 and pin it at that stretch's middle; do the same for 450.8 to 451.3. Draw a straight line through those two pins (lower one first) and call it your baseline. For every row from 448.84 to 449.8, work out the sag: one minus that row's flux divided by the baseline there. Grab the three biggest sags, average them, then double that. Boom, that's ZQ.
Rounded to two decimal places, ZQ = 0.33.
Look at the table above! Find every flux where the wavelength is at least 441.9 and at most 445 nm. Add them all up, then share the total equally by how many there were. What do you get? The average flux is 45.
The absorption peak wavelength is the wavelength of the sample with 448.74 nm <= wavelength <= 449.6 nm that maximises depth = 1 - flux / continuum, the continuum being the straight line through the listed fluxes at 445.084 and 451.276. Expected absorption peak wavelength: 449.306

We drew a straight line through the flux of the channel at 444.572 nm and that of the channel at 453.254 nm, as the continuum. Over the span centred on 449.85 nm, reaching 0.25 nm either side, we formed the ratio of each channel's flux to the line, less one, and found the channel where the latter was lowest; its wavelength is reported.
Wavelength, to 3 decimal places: 449.616 nm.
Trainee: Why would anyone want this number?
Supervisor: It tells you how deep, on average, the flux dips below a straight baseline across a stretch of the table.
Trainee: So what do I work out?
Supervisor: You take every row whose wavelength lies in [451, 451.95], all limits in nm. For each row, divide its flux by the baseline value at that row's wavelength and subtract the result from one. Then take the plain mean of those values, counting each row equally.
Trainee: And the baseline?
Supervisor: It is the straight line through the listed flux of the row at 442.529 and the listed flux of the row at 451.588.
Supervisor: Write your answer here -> 0.09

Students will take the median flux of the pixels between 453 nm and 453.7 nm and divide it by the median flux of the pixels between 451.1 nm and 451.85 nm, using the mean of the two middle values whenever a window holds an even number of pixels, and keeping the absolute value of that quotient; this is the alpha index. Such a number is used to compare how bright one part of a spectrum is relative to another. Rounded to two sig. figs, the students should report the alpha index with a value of 0.91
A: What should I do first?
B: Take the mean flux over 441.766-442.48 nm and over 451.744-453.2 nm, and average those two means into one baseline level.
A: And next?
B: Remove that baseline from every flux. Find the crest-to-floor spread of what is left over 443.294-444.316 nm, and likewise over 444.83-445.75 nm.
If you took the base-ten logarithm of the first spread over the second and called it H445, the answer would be -0.11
